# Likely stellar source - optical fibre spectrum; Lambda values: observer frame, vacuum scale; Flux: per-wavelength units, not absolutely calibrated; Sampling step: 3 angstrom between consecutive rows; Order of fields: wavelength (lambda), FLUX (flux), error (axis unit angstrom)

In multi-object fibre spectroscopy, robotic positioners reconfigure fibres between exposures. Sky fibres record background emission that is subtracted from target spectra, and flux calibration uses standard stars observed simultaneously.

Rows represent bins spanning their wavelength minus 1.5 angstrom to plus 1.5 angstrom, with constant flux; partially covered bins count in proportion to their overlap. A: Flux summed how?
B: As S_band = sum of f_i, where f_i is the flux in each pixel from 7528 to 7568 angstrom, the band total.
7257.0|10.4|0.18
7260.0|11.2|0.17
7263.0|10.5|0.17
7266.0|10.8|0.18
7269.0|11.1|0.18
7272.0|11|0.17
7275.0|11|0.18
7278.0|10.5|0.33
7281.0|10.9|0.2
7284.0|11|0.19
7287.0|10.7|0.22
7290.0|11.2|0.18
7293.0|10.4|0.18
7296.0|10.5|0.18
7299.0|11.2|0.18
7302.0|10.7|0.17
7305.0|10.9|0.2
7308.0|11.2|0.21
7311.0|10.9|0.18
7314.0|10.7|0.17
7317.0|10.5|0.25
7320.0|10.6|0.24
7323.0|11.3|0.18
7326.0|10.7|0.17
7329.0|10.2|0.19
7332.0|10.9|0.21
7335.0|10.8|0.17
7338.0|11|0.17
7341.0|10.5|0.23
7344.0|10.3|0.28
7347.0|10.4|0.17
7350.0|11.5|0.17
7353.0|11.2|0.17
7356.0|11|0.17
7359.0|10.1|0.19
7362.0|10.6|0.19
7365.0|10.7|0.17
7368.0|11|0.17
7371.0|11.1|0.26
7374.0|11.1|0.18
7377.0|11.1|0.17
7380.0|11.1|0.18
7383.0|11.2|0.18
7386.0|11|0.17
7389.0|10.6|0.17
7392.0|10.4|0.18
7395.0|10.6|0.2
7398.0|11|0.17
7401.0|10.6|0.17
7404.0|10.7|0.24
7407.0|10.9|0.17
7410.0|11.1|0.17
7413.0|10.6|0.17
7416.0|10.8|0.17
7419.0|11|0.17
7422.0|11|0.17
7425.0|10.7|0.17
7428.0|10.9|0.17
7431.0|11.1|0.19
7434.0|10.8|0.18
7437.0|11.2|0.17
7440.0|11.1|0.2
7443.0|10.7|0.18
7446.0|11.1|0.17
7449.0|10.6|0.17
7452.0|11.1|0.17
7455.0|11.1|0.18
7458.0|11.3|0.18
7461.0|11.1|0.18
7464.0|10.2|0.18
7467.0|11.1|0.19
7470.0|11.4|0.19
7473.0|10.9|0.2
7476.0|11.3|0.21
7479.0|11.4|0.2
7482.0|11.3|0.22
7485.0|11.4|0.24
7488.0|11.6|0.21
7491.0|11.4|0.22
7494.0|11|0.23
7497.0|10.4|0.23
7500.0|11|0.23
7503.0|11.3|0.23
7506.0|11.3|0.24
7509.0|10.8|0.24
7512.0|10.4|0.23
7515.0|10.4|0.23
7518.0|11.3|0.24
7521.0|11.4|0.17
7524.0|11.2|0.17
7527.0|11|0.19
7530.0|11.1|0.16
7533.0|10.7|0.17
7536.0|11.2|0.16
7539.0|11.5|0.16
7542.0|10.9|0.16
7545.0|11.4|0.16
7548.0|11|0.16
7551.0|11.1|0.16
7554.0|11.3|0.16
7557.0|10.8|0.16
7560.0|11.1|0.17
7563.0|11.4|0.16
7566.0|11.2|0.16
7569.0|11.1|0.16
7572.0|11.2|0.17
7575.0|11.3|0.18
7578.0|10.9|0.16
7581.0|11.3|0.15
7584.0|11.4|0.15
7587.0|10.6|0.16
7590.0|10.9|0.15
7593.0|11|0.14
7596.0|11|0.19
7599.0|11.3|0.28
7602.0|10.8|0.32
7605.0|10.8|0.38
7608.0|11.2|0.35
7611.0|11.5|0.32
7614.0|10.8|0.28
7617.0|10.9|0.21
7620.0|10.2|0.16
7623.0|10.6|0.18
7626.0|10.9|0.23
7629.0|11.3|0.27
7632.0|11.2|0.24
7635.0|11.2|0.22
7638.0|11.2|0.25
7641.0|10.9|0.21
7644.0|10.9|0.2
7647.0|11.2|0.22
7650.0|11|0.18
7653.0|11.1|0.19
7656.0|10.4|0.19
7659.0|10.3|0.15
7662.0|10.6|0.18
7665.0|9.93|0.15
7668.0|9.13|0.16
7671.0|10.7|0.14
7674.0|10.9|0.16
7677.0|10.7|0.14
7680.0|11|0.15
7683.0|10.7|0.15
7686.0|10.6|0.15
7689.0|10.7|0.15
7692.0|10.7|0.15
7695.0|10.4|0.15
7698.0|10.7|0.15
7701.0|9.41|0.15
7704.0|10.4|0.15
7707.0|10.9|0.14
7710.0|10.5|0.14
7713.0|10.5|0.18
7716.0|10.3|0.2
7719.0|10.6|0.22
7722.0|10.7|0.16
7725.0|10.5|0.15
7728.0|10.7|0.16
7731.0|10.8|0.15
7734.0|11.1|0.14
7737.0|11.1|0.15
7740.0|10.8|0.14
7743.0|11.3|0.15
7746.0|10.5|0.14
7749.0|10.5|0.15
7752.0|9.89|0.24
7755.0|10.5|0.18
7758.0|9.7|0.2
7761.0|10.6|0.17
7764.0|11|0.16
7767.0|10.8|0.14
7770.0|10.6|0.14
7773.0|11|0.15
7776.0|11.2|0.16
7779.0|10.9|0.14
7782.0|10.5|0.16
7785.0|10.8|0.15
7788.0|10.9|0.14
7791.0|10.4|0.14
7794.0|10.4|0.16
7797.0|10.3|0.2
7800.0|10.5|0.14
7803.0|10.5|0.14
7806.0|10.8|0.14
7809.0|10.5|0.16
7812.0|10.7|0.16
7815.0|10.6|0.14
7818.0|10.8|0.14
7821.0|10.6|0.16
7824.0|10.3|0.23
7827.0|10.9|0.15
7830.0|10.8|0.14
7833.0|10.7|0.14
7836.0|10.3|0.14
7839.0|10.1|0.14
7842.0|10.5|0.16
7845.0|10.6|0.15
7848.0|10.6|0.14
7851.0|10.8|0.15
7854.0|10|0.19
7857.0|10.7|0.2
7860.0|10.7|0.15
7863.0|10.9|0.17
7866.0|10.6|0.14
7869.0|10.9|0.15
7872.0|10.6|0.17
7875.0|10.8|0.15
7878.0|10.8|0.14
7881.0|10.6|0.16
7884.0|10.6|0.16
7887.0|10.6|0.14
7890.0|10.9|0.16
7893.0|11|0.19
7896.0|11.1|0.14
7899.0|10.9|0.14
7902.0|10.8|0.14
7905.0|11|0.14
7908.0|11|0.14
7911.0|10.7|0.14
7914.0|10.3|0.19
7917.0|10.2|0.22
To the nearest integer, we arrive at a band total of 145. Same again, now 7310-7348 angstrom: 139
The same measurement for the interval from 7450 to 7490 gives 145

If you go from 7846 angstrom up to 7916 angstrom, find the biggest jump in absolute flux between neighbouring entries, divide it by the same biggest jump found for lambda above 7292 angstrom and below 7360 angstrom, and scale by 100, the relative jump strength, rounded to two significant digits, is 73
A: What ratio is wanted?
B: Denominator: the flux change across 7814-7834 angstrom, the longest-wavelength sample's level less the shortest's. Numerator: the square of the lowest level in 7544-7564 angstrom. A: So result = 1166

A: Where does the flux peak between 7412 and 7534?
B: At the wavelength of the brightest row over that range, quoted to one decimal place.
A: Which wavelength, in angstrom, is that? 7488.0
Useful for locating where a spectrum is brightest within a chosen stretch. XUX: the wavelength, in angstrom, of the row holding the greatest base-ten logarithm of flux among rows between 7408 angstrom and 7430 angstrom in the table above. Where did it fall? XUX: 7410.0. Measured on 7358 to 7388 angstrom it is 7383.0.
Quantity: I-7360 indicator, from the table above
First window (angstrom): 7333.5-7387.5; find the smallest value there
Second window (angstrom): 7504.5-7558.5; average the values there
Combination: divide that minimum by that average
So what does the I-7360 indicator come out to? 0.914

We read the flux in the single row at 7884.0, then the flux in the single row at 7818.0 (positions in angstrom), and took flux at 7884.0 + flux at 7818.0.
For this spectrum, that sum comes 21.40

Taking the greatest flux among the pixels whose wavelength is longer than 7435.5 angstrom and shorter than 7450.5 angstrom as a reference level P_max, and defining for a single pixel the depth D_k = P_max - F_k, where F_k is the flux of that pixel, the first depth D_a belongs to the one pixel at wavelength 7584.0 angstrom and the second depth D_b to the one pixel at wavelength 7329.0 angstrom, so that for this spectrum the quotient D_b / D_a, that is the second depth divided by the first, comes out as -5.0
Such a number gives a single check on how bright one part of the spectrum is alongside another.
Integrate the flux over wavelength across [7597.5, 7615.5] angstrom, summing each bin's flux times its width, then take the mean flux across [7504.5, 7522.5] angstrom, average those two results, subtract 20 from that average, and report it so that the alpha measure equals 85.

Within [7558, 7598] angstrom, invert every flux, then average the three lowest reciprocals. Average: 0.0880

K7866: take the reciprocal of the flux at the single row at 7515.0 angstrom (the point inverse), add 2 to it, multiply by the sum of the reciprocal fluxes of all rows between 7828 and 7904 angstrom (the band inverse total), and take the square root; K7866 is 2.22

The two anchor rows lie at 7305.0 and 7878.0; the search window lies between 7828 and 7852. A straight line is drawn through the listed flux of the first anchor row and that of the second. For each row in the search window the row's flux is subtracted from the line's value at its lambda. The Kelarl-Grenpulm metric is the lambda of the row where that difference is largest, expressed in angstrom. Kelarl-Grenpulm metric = 7839.0 angstrom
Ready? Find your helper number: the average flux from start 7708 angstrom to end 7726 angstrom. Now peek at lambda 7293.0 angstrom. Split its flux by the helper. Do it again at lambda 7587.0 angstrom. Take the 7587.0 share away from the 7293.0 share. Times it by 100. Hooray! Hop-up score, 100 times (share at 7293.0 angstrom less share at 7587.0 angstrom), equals -1.9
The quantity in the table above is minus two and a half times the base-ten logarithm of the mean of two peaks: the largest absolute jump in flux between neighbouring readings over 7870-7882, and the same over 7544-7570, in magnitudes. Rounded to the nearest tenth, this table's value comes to 1.1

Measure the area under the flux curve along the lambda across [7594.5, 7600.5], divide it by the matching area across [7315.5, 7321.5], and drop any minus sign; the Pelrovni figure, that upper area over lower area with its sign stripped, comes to 1.06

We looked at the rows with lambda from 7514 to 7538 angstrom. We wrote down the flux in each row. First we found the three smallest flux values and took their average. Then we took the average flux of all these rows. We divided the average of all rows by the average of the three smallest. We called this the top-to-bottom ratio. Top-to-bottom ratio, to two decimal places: 1.03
